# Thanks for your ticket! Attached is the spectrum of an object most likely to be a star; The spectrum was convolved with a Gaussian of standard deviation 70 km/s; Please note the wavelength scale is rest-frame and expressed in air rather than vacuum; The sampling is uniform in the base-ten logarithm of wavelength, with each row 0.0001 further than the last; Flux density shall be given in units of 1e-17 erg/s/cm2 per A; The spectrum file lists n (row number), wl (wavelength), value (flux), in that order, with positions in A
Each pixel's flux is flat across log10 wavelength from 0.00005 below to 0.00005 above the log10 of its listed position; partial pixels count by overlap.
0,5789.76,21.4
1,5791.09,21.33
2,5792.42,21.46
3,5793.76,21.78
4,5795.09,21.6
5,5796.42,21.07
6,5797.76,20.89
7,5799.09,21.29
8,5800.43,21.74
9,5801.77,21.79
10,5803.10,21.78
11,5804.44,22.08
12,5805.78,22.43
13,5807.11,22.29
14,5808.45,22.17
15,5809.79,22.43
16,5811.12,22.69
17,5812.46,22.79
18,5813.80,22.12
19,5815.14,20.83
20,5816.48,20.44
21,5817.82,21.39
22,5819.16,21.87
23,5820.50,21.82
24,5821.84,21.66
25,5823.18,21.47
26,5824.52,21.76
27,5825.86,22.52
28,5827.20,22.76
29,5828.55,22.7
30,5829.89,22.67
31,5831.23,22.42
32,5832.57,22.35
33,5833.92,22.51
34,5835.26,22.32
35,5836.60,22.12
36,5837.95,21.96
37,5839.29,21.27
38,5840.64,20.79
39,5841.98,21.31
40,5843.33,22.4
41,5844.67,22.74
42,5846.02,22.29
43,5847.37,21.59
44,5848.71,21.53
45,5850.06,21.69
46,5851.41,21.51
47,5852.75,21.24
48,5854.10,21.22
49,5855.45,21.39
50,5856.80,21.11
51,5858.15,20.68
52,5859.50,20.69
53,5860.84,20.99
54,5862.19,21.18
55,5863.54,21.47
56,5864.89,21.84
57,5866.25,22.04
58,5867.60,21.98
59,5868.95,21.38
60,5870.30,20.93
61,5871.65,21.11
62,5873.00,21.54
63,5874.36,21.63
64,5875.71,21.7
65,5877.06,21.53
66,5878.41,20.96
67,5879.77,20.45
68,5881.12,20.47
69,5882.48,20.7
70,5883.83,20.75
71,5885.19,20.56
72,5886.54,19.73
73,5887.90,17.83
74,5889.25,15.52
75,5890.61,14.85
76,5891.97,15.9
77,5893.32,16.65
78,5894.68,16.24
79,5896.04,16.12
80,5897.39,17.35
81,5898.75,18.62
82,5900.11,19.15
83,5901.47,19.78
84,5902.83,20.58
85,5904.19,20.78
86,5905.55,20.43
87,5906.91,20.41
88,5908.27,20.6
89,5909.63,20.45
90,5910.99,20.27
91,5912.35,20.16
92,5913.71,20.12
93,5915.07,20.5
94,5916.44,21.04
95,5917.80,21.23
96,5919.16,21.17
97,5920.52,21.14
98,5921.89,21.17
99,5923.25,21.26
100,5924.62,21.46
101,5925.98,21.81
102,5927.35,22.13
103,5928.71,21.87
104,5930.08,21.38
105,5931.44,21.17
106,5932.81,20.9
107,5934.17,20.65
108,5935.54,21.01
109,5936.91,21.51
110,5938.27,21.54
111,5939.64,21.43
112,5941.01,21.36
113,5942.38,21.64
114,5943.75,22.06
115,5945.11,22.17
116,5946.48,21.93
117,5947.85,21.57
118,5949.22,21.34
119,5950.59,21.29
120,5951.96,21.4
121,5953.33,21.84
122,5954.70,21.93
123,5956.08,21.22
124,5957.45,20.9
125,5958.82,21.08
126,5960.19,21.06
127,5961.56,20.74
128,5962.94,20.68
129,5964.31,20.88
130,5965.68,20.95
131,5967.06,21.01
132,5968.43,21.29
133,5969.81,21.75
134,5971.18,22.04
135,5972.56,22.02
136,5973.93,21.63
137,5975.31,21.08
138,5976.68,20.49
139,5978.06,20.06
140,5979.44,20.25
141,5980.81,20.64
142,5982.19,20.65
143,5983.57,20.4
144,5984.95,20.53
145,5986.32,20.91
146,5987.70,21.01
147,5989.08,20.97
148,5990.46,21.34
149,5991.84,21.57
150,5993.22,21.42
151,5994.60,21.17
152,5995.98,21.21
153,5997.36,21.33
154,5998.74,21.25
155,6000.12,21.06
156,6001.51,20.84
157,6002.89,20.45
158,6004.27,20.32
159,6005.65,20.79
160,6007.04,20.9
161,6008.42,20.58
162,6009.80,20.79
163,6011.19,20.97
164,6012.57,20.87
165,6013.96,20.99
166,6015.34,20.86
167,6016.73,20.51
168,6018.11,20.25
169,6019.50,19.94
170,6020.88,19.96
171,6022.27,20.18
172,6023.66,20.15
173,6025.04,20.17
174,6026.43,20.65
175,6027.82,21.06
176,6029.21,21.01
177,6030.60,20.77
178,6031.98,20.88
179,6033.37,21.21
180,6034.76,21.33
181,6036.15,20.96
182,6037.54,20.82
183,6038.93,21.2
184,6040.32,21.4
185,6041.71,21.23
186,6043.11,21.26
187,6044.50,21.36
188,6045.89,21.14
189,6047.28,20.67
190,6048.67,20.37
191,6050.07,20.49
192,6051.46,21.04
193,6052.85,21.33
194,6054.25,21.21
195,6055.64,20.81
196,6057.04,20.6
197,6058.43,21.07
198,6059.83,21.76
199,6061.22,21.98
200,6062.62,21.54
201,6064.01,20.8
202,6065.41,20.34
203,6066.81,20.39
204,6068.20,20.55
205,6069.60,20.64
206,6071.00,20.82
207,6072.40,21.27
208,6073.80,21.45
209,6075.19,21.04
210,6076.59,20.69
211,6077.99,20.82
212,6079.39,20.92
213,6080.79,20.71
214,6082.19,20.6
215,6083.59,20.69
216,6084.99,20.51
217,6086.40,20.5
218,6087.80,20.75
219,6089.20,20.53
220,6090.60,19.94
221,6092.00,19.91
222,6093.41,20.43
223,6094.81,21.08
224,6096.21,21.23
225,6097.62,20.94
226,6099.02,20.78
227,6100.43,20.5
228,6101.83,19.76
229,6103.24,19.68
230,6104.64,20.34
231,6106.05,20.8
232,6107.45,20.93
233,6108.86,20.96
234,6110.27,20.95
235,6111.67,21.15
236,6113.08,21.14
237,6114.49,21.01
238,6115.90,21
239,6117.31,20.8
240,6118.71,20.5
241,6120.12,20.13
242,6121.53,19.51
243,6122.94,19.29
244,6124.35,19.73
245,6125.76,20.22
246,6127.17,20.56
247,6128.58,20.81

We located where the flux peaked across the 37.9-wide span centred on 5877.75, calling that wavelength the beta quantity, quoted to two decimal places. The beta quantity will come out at 5866.25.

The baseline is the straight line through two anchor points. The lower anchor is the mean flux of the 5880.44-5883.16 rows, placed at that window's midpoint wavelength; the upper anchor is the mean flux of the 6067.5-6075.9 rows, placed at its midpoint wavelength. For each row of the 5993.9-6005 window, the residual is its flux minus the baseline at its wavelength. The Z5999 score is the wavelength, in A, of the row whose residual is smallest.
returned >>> 6004.27 A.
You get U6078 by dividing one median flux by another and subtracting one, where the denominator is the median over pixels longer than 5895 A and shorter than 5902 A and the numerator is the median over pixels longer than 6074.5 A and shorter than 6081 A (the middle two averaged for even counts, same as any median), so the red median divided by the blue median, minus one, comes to 0.12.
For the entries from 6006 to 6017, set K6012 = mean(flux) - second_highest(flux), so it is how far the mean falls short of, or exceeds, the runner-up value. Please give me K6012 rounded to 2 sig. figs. -0.16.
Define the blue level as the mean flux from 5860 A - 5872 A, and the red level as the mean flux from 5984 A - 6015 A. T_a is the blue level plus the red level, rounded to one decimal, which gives 42.4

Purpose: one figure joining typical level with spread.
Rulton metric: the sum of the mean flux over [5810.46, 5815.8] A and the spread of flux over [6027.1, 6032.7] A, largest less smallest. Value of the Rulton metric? 22.4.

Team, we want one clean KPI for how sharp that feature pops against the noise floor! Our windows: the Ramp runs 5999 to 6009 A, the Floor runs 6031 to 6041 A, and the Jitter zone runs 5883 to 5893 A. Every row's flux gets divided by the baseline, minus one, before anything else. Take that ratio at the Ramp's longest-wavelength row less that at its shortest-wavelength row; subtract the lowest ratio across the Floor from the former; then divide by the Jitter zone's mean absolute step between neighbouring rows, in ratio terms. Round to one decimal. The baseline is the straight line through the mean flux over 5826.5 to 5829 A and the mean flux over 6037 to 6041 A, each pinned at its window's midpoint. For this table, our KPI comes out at -0.1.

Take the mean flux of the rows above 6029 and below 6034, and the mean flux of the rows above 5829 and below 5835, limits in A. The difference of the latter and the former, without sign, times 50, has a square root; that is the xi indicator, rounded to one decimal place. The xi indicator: 8.7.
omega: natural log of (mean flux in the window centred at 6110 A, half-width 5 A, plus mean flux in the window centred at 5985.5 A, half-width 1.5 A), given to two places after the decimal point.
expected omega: 3.73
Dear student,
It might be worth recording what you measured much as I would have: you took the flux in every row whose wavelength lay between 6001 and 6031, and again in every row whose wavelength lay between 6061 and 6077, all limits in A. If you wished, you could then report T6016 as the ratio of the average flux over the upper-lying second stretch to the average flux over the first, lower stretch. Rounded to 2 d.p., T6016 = 1.02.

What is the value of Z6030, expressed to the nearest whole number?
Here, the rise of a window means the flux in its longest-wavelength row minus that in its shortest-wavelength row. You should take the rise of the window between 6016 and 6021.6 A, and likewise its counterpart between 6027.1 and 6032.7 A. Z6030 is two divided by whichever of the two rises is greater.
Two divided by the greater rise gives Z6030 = -11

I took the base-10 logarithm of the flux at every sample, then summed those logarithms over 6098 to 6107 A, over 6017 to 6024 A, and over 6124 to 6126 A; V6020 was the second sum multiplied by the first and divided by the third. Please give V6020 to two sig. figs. 20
